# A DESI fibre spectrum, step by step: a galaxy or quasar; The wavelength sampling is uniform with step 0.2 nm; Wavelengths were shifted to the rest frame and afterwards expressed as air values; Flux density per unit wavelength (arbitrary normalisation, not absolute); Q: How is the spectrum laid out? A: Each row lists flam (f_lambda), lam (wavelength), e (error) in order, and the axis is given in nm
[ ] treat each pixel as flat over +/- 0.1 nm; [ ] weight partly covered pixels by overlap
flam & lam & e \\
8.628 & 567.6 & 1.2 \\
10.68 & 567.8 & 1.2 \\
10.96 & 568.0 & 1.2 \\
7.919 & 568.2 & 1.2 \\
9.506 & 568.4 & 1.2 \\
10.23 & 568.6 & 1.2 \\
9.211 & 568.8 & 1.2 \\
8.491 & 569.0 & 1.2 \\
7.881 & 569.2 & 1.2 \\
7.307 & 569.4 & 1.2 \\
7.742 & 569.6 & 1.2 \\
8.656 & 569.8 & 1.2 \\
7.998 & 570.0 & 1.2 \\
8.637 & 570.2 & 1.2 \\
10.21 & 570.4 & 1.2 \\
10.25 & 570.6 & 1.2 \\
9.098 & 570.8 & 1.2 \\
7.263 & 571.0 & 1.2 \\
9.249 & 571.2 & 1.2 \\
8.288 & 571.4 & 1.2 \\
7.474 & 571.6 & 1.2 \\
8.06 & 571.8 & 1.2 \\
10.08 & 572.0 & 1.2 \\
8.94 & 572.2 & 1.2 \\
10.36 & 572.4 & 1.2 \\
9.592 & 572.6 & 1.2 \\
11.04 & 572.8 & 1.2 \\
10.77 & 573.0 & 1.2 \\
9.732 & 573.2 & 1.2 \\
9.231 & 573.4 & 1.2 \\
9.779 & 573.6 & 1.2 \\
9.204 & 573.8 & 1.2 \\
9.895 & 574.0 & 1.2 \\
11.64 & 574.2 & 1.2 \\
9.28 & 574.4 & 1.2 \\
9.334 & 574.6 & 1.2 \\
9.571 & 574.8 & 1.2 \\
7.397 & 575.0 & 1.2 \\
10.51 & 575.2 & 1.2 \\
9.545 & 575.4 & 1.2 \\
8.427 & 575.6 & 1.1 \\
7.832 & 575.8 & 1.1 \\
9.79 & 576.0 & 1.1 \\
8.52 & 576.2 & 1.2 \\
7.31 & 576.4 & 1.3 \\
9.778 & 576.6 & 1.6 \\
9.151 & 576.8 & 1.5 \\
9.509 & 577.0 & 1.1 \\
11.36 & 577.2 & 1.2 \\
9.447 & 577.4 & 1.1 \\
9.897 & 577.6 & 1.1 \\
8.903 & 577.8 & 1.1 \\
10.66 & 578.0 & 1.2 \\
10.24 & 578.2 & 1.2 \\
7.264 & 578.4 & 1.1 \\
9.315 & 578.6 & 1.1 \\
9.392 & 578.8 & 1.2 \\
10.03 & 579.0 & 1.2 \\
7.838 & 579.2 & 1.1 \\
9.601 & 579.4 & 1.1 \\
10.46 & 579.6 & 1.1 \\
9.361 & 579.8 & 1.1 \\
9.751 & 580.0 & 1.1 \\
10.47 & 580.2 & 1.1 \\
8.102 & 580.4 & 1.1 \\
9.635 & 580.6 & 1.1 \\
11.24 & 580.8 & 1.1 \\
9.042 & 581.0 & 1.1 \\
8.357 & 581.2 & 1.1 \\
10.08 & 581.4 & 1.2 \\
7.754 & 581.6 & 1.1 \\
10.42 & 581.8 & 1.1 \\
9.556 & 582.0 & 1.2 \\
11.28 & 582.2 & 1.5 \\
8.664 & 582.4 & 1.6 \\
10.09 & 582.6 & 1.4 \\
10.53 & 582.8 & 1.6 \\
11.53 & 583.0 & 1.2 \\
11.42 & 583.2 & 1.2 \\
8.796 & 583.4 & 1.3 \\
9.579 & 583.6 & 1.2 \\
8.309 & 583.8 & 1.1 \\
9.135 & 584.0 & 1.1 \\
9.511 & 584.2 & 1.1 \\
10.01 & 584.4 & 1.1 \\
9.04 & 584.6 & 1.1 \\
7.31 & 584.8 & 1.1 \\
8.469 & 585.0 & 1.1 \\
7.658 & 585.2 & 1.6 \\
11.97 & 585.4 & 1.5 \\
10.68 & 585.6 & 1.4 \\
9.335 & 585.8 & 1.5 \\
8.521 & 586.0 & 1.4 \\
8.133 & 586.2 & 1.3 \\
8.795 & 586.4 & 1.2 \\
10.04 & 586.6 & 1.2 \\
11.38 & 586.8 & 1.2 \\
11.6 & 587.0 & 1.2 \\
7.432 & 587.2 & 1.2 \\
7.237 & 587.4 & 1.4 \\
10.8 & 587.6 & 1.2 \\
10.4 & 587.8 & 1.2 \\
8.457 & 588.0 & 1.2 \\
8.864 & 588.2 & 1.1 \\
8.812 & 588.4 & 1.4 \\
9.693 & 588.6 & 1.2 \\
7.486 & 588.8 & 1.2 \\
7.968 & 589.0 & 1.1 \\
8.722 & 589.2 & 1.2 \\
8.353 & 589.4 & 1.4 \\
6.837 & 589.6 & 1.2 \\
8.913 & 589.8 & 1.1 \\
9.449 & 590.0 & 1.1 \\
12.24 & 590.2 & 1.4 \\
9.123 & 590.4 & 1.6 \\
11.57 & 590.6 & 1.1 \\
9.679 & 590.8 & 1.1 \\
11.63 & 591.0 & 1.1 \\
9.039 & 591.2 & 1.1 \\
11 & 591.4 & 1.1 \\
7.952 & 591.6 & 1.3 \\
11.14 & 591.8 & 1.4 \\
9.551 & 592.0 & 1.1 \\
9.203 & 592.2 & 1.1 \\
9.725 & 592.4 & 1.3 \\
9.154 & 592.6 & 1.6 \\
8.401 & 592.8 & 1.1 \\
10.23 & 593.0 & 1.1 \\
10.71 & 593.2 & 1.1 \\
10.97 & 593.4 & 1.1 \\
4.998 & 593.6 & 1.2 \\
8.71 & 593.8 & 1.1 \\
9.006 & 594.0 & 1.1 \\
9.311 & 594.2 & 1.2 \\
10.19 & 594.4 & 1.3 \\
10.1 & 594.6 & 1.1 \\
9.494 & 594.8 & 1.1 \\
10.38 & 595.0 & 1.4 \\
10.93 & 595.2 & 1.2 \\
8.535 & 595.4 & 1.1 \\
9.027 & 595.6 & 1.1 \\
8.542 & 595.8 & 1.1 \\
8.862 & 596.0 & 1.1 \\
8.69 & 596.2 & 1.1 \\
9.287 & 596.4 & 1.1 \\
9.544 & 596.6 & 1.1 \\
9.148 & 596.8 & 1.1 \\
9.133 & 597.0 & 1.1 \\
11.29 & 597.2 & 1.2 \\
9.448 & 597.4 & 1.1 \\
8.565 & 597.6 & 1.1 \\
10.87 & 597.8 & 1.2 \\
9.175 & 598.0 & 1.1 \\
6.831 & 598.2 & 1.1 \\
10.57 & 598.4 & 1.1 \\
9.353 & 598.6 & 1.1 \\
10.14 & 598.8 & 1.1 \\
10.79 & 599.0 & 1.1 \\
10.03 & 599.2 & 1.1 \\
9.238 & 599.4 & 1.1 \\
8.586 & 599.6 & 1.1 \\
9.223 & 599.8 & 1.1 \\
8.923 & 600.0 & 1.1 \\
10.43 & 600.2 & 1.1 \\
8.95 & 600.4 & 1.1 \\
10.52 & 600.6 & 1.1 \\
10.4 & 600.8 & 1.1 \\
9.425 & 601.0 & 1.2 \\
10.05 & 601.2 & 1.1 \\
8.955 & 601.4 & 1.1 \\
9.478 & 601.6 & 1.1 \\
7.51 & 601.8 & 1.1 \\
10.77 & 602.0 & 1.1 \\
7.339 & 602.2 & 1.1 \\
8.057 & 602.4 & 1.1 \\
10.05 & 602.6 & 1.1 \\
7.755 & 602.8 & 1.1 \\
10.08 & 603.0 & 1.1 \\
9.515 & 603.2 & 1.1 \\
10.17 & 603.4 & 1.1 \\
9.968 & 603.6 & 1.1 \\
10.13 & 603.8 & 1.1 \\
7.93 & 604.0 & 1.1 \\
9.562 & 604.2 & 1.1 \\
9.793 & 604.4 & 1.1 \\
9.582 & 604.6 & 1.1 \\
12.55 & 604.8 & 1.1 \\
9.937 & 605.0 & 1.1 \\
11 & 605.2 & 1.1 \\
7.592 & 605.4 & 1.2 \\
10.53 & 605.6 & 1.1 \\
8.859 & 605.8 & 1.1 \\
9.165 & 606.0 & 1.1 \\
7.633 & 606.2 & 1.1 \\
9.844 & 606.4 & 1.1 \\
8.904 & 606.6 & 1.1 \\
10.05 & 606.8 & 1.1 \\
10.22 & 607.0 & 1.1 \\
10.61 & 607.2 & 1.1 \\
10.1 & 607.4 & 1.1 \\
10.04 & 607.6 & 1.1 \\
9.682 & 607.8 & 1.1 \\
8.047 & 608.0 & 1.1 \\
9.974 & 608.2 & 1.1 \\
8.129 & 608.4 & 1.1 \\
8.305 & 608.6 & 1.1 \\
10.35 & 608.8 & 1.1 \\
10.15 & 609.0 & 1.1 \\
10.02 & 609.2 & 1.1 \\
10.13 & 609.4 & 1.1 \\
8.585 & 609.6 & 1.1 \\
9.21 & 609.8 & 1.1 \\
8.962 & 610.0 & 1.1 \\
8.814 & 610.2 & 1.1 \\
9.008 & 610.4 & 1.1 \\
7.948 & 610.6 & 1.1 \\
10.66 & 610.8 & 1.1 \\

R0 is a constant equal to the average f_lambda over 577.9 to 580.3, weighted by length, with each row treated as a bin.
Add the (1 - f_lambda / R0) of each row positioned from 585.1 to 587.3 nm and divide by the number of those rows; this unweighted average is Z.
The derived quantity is -0.007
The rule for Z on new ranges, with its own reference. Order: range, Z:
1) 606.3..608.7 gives 0.004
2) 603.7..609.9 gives -0.004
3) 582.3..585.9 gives -0.003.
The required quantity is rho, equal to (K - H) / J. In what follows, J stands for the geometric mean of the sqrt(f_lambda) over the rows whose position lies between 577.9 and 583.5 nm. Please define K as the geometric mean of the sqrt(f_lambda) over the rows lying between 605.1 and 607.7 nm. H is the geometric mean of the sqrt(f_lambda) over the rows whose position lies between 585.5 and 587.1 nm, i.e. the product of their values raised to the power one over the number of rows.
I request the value -0.011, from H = 3.12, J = 3.099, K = 3.09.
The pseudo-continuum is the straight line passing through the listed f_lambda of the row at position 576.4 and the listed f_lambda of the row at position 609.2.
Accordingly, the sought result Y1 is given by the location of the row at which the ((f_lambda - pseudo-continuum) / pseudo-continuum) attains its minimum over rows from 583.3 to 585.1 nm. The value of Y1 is 584.8 nm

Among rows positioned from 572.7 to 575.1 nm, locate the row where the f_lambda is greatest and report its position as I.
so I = 574.2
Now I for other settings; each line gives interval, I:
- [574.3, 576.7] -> 575.2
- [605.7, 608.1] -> 607.2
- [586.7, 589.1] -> 587.0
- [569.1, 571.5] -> 570.6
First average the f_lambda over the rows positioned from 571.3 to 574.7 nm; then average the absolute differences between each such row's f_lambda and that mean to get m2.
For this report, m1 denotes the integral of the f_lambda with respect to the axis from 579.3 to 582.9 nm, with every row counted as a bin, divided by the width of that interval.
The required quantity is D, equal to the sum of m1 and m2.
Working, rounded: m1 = 9.69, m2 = 0.79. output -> 10.5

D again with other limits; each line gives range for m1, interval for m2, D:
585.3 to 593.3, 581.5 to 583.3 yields 10.5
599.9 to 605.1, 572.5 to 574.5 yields 10.2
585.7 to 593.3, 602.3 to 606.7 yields 10.3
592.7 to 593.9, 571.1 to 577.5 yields 9.8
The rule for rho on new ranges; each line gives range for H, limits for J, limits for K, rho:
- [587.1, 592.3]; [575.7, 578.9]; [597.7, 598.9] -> 0.011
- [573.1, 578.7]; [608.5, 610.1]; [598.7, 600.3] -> 0.017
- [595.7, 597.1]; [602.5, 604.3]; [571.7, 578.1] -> 0.023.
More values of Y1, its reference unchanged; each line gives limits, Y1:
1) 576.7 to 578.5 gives 578.4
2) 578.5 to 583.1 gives 581.6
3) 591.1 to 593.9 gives 593.6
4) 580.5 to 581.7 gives 581.6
